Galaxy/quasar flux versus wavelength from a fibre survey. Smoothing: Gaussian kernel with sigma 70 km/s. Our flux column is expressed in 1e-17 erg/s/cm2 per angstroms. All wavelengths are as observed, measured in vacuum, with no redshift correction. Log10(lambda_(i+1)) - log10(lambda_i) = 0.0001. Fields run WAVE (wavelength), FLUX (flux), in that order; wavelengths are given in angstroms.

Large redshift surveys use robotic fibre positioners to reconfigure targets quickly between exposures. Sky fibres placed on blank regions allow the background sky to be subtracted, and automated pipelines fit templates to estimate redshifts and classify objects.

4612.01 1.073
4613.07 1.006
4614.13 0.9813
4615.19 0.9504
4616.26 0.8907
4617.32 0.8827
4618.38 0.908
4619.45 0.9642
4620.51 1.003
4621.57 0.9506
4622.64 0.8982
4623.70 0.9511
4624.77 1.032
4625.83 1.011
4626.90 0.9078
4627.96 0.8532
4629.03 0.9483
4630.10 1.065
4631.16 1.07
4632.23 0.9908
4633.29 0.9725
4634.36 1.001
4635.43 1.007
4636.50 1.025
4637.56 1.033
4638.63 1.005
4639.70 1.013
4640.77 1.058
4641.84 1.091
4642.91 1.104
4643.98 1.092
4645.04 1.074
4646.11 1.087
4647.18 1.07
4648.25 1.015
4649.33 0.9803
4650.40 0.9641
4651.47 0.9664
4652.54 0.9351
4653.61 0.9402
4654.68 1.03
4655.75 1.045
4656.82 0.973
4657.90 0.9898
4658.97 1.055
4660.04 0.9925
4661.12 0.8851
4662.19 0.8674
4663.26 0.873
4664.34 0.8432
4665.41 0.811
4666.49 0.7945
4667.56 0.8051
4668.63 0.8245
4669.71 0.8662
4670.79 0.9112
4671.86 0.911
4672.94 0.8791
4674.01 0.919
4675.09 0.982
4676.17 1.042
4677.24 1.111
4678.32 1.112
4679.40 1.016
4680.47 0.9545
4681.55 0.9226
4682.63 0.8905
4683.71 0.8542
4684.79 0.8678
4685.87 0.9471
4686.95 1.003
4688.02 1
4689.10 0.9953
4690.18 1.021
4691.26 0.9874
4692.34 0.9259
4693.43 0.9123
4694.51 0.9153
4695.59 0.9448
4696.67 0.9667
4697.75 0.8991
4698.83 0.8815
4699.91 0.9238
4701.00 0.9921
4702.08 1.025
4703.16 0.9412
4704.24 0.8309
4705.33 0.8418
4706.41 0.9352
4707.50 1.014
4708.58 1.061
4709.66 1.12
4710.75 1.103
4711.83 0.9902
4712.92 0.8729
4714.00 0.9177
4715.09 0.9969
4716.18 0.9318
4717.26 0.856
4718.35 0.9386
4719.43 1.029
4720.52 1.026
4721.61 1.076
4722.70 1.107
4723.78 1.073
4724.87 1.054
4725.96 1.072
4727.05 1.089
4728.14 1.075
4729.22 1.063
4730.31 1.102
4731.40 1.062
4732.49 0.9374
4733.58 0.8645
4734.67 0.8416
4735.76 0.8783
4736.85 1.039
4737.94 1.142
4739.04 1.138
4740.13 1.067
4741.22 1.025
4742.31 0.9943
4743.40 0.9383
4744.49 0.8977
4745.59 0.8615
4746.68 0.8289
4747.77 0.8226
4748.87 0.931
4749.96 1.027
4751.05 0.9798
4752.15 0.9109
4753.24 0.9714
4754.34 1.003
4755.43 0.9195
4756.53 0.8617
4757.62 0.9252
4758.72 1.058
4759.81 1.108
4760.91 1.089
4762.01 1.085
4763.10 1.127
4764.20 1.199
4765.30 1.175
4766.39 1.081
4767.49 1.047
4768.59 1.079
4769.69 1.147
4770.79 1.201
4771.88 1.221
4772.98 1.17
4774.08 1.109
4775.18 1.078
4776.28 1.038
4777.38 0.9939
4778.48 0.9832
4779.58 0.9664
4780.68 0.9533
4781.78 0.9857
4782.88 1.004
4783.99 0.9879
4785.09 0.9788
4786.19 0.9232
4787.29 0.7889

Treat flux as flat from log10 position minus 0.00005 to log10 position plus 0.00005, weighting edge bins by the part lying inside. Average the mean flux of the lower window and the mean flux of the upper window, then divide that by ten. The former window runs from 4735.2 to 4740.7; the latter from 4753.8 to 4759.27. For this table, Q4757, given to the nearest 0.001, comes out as 0.100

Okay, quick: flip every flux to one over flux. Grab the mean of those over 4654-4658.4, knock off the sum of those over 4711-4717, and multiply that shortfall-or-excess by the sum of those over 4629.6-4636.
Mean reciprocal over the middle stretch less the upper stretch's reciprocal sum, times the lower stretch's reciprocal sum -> -26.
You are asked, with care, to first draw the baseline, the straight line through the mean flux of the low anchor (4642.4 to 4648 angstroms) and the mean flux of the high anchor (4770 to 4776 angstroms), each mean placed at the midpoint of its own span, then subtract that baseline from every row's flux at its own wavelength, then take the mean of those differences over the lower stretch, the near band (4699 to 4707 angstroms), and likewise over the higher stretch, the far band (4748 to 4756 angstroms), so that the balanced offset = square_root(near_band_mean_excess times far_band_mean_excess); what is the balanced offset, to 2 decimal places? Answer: 0.19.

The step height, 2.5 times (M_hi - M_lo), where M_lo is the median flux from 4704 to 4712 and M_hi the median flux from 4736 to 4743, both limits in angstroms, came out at 0.127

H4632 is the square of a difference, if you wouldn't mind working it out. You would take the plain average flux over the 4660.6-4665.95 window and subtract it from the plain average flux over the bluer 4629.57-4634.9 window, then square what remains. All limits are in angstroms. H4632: 0.03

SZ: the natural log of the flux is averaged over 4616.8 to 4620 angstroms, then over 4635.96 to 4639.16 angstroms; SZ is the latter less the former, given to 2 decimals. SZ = 0.11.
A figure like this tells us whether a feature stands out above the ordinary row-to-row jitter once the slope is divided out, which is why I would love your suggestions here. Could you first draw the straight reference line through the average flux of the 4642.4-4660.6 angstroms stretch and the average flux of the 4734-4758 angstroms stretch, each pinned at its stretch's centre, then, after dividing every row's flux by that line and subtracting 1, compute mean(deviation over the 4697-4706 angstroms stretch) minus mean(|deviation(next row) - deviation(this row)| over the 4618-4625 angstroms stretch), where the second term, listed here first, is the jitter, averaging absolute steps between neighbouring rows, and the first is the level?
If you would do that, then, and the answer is -0.12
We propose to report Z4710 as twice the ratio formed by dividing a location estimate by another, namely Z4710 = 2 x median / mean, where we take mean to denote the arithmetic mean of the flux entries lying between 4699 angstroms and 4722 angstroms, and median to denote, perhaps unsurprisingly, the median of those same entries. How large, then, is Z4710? 2.04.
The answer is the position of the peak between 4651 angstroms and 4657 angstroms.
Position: 4655.75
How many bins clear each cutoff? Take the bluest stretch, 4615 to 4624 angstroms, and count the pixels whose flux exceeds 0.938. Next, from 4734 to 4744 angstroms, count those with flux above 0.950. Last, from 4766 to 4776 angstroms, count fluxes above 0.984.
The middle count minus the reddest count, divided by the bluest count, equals -0.60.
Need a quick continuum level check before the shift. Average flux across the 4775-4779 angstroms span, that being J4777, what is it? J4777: 1.02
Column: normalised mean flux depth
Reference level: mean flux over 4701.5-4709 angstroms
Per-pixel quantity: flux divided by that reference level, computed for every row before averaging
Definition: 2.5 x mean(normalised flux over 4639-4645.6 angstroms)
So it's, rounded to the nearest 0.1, 2.8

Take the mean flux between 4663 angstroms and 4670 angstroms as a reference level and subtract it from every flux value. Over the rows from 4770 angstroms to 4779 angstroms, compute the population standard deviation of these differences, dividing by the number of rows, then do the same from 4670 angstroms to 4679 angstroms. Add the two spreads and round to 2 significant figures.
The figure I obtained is 0.17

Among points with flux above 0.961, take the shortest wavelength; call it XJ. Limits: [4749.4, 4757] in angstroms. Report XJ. 4749.96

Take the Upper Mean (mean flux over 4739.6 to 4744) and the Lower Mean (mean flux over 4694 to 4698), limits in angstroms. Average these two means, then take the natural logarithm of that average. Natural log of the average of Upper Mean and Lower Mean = -0.03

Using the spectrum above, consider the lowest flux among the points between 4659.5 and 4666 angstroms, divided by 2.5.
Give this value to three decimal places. 0.324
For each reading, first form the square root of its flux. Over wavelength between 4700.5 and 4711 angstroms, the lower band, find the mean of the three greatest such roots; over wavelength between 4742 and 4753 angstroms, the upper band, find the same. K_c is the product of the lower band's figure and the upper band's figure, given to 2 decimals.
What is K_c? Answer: 1.05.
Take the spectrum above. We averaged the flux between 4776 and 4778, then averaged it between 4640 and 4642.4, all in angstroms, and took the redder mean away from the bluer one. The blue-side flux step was 0.06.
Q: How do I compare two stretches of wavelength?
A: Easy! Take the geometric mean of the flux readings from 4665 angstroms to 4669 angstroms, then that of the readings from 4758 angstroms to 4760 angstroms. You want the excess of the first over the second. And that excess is -0.27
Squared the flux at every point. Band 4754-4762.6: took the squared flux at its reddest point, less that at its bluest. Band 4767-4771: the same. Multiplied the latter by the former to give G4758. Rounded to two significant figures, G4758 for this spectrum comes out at 0.059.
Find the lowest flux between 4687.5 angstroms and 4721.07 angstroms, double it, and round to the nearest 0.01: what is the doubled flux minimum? 1.66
